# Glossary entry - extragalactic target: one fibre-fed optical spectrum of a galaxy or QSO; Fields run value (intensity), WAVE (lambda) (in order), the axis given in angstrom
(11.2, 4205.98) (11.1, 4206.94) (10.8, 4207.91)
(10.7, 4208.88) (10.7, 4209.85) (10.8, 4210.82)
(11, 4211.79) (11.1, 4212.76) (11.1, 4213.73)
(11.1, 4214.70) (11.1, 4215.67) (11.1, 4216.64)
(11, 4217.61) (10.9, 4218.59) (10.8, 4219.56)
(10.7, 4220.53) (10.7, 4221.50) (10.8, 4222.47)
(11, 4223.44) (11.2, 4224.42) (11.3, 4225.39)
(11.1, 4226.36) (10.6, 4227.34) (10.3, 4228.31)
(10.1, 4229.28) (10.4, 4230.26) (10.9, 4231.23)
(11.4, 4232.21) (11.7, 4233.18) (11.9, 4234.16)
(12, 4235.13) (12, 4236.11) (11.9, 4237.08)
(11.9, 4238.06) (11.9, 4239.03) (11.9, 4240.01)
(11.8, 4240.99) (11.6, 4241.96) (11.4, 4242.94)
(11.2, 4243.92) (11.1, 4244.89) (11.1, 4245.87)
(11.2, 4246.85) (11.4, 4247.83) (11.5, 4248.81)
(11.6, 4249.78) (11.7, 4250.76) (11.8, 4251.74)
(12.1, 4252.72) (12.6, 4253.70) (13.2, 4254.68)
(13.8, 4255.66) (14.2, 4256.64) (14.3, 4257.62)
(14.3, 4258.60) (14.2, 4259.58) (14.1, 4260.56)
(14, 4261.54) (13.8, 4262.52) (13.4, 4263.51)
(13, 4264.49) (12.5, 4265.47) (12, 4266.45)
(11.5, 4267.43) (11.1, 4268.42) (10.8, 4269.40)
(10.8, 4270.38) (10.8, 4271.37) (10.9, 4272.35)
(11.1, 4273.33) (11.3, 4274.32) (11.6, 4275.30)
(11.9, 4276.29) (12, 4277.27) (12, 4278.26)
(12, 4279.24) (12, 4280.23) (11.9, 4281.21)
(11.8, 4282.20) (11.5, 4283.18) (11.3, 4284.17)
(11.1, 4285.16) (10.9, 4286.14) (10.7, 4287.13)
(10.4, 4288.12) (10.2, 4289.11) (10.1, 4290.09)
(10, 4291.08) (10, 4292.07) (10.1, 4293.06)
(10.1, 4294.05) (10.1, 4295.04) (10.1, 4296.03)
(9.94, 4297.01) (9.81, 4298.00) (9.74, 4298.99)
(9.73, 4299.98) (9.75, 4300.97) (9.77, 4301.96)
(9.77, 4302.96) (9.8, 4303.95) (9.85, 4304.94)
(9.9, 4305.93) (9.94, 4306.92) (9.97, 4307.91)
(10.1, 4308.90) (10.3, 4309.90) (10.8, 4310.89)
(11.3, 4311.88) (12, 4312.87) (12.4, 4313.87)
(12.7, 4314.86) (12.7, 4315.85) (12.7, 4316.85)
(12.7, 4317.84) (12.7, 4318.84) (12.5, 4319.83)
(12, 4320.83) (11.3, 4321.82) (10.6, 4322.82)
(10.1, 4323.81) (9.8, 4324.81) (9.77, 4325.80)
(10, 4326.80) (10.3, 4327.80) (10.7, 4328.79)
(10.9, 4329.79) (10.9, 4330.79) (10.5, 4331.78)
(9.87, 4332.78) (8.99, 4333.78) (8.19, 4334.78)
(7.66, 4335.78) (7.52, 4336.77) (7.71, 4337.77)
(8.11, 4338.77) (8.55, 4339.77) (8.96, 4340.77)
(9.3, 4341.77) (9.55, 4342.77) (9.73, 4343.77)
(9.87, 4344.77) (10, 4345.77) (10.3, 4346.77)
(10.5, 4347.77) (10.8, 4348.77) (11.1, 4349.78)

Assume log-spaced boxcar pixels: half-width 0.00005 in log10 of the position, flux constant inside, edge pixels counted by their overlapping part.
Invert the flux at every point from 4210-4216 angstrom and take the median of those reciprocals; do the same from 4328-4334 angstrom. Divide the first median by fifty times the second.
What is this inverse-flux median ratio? 0.0191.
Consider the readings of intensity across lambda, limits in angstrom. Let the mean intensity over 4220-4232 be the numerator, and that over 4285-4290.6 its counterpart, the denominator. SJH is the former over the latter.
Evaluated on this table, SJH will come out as 1.02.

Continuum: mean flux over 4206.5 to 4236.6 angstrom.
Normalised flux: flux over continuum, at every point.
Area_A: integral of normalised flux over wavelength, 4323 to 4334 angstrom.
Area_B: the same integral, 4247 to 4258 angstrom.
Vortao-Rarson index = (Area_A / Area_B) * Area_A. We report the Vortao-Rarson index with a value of 8.3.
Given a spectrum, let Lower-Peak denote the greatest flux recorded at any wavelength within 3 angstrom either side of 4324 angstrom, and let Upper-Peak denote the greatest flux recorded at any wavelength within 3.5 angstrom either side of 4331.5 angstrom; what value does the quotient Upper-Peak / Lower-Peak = 0.96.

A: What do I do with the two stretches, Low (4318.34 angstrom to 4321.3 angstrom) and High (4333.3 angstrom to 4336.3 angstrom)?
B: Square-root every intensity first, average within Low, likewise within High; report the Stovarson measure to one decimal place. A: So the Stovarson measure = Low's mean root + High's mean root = 6.4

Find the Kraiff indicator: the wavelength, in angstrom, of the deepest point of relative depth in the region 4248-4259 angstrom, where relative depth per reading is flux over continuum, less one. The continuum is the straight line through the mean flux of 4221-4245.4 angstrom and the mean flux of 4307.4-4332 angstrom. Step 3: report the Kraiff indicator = 4248.81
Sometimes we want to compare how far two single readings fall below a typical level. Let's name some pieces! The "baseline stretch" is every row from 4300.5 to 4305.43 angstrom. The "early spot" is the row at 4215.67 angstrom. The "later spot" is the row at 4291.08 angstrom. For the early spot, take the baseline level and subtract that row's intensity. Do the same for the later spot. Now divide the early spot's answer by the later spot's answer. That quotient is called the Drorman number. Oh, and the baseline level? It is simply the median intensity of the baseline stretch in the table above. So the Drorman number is 6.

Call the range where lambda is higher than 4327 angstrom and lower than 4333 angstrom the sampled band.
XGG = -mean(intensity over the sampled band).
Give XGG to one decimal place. -10.5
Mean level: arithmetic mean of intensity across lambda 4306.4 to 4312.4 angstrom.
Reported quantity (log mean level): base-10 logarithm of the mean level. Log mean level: 1.02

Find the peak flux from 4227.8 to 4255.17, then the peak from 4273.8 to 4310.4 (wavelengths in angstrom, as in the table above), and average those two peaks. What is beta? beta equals 12.6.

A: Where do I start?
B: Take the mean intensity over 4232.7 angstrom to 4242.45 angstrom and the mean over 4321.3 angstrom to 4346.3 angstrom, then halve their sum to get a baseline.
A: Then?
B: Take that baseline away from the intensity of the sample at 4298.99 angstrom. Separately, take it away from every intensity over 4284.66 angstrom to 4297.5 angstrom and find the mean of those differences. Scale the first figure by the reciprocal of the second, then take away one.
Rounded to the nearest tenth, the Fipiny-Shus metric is 1.3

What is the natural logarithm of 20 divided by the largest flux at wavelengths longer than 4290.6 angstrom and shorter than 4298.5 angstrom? 0.68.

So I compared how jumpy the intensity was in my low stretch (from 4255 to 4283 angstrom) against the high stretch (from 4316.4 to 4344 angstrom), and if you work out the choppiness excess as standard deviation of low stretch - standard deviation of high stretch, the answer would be -0.3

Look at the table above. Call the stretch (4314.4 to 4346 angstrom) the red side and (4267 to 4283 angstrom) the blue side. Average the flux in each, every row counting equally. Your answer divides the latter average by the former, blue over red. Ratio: 1.12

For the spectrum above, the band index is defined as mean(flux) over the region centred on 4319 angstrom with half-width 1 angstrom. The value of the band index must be 12.6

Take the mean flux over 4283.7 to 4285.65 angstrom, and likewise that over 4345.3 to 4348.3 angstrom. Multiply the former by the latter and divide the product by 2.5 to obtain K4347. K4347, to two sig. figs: 46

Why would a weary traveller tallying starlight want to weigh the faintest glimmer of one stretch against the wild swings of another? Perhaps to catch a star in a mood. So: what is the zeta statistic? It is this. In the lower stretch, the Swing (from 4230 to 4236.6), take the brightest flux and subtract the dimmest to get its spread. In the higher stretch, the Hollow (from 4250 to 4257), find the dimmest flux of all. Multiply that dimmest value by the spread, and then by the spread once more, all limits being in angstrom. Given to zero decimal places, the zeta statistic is 30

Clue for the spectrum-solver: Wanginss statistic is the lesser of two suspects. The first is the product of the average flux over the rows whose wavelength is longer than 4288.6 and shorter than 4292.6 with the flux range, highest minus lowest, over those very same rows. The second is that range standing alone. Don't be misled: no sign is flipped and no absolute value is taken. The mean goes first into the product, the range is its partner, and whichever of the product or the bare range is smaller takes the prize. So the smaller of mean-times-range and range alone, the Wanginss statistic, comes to 0.2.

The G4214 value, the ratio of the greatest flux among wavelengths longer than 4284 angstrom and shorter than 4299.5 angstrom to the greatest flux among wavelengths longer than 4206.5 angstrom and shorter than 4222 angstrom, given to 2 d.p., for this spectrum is 1.02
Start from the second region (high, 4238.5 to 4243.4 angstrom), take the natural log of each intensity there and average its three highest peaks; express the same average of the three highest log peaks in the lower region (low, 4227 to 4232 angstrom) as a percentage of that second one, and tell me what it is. 96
